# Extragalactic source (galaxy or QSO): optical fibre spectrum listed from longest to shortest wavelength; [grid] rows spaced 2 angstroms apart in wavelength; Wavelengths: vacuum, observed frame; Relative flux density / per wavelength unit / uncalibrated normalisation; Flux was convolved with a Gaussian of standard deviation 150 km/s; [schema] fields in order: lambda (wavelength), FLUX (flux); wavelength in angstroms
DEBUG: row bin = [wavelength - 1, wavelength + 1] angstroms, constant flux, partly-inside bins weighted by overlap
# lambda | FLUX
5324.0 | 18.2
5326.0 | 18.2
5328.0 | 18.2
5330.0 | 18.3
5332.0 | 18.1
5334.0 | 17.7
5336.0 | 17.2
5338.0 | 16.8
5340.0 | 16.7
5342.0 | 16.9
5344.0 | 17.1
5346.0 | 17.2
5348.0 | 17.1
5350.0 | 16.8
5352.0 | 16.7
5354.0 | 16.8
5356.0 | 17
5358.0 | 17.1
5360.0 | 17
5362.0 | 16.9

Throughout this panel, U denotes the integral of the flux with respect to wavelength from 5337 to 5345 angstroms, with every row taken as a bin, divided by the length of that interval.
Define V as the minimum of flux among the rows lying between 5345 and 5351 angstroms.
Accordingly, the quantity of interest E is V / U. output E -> 0.996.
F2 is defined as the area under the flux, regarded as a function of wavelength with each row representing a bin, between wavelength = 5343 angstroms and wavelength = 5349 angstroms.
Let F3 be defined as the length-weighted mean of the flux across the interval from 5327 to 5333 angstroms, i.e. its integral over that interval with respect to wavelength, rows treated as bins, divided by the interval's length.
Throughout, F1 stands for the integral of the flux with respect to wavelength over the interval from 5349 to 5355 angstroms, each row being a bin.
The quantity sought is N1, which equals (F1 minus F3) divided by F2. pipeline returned 0.80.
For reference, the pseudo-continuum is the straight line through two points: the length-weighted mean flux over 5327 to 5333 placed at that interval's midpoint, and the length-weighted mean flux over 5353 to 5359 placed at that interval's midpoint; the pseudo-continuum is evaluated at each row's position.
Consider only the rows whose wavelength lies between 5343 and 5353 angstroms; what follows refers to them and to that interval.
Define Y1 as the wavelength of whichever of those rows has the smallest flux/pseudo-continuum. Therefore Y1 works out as 5352.0 angstroms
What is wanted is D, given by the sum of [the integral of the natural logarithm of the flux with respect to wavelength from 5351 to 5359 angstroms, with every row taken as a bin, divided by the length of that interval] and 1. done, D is 3.83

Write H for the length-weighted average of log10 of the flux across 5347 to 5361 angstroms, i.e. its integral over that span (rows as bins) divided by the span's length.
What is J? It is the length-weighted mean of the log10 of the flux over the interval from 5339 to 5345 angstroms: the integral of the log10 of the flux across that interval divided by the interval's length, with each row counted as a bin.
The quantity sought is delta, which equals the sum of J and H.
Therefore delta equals 2.46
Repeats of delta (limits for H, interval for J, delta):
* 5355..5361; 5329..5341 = 2.47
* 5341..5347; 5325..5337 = 2.49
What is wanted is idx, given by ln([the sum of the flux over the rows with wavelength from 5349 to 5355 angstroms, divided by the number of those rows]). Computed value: 2.82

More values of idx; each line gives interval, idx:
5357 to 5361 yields 2.84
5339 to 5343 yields 2.82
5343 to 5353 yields 2.83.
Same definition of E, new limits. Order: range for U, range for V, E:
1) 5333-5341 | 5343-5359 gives 0.977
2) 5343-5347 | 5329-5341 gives 0.974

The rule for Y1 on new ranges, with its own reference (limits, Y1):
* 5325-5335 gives 5334.0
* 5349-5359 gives 5352.0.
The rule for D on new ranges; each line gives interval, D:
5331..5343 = 3.85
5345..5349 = 3.84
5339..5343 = 3.82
